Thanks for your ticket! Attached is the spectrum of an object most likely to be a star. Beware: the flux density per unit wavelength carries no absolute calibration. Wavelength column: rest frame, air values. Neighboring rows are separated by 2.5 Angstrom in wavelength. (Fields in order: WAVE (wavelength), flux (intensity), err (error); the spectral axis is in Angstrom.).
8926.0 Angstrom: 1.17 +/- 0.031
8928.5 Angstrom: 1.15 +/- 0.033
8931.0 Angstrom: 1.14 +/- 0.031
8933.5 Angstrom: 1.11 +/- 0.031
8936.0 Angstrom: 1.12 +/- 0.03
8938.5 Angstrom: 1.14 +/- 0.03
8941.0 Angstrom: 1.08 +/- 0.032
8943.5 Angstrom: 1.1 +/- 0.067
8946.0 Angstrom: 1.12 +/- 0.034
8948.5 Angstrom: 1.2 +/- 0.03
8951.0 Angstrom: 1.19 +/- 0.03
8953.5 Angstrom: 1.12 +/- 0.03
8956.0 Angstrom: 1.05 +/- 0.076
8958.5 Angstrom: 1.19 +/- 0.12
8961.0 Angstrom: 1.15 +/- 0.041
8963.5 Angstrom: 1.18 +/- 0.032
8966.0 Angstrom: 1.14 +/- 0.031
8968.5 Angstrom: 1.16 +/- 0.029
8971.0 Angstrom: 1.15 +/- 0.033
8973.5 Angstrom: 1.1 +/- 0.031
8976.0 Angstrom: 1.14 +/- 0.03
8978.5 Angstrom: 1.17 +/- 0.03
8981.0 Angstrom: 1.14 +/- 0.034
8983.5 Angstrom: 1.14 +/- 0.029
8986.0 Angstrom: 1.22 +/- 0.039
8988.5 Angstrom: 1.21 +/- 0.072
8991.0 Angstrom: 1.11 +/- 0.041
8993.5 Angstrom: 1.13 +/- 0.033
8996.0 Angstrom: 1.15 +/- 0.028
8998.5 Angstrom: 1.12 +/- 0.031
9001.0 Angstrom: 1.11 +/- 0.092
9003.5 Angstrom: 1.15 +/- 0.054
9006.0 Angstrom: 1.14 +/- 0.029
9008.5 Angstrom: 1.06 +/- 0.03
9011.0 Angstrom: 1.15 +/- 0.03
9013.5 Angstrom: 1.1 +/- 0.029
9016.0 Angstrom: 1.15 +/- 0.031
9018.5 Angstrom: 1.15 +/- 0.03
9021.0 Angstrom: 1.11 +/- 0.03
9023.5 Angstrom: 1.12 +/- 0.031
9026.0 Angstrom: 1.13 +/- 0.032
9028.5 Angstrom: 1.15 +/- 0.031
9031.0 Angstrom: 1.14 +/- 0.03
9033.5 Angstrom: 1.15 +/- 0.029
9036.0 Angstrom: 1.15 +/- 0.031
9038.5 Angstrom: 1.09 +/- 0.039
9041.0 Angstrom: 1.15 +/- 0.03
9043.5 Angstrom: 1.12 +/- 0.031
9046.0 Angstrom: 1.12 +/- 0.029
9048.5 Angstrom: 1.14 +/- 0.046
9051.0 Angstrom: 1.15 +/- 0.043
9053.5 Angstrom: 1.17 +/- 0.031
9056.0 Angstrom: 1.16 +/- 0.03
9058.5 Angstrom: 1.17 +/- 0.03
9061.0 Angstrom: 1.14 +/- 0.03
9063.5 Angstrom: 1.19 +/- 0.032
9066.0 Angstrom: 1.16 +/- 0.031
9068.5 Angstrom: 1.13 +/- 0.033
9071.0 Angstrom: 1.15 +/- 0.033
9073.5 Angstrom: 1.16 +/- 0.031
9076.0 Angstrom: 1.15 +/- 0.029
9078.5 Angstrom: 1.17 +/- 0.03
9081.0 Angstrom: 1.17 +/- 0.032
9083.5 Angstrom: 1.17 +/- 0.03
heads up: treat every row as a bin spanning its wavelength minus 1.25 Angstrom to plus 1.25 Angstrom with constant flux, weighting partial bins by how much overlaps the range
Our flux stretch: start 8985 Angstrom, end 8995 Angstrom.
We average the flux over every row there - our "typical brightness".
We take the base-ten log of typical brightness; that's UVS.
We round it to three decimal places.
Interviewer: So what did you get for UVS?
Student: 0.067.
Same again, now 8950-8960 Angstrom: 0.056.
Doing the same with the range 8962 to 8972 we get 0.064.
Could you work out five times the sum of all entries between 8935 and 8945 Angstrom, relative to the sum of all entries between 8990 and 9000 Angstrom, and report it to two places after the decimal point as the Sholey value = 4.92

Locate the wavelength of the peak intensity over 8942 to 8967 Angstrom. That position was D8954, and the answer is 8948.5 Angstrom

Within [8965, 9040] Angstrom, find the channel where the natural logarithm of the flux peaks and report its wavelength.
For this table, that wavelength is 8986.0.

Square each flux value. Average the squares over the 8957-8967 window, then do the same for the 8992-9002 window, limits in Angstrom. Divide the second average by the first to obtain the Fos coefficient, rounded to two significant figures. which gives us 0.94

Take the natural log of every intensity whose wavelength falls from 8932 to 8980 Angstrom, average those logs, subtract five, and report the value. -4.87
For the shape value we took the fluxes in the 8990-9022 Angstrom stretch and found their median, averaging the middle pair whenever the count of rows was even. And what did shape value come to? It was 1.13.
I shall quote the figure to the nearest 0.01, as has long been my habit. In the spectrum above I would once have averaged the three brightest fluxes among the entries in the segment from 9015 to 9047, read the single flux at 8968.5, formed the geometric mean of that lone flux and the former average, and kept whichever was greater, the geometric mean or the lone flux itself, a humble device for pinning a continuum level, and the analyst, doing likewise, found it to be 1.16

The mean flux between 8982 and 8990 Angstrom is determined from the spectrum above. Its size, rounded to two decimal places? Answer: 1.19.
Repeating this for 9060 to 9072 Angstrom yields 1.15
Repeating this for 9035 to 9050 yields 1.13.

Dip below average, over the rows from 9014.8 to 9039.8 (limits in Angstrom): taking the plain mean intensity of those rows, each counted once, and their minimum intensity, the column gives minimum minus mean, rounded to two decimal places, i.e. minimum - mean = -0.04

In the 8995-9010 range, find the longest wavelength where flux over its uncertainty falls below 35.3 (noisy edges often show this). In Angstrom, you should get 9003.5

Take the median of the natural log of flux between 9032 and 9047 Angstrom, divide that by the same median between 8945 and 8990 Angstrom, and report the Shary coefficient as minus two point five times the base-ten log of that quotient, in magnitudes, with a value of 0.11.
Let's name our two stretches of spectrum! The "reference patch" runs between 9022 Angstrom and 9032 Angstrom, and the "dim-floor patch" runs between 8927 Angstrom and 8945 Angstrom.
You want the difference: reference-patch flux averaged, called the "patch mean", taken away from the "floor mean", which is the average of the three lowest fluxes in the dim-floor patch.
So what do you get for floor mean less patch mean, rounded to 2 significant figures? -0.038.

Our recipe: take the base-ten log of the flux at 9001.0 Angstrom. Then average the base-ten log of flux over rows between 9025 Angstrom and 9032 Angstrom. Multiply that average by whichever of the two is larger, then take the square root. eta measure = 0.057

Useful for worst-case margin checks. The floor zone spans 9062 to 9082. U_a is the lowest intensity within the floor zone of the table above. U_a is 1.13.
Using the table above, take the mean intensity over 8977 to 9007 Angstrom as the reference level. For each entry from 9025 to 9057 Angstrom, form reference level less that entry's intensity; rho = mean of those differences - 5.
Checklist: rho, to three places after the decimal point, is -4.991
